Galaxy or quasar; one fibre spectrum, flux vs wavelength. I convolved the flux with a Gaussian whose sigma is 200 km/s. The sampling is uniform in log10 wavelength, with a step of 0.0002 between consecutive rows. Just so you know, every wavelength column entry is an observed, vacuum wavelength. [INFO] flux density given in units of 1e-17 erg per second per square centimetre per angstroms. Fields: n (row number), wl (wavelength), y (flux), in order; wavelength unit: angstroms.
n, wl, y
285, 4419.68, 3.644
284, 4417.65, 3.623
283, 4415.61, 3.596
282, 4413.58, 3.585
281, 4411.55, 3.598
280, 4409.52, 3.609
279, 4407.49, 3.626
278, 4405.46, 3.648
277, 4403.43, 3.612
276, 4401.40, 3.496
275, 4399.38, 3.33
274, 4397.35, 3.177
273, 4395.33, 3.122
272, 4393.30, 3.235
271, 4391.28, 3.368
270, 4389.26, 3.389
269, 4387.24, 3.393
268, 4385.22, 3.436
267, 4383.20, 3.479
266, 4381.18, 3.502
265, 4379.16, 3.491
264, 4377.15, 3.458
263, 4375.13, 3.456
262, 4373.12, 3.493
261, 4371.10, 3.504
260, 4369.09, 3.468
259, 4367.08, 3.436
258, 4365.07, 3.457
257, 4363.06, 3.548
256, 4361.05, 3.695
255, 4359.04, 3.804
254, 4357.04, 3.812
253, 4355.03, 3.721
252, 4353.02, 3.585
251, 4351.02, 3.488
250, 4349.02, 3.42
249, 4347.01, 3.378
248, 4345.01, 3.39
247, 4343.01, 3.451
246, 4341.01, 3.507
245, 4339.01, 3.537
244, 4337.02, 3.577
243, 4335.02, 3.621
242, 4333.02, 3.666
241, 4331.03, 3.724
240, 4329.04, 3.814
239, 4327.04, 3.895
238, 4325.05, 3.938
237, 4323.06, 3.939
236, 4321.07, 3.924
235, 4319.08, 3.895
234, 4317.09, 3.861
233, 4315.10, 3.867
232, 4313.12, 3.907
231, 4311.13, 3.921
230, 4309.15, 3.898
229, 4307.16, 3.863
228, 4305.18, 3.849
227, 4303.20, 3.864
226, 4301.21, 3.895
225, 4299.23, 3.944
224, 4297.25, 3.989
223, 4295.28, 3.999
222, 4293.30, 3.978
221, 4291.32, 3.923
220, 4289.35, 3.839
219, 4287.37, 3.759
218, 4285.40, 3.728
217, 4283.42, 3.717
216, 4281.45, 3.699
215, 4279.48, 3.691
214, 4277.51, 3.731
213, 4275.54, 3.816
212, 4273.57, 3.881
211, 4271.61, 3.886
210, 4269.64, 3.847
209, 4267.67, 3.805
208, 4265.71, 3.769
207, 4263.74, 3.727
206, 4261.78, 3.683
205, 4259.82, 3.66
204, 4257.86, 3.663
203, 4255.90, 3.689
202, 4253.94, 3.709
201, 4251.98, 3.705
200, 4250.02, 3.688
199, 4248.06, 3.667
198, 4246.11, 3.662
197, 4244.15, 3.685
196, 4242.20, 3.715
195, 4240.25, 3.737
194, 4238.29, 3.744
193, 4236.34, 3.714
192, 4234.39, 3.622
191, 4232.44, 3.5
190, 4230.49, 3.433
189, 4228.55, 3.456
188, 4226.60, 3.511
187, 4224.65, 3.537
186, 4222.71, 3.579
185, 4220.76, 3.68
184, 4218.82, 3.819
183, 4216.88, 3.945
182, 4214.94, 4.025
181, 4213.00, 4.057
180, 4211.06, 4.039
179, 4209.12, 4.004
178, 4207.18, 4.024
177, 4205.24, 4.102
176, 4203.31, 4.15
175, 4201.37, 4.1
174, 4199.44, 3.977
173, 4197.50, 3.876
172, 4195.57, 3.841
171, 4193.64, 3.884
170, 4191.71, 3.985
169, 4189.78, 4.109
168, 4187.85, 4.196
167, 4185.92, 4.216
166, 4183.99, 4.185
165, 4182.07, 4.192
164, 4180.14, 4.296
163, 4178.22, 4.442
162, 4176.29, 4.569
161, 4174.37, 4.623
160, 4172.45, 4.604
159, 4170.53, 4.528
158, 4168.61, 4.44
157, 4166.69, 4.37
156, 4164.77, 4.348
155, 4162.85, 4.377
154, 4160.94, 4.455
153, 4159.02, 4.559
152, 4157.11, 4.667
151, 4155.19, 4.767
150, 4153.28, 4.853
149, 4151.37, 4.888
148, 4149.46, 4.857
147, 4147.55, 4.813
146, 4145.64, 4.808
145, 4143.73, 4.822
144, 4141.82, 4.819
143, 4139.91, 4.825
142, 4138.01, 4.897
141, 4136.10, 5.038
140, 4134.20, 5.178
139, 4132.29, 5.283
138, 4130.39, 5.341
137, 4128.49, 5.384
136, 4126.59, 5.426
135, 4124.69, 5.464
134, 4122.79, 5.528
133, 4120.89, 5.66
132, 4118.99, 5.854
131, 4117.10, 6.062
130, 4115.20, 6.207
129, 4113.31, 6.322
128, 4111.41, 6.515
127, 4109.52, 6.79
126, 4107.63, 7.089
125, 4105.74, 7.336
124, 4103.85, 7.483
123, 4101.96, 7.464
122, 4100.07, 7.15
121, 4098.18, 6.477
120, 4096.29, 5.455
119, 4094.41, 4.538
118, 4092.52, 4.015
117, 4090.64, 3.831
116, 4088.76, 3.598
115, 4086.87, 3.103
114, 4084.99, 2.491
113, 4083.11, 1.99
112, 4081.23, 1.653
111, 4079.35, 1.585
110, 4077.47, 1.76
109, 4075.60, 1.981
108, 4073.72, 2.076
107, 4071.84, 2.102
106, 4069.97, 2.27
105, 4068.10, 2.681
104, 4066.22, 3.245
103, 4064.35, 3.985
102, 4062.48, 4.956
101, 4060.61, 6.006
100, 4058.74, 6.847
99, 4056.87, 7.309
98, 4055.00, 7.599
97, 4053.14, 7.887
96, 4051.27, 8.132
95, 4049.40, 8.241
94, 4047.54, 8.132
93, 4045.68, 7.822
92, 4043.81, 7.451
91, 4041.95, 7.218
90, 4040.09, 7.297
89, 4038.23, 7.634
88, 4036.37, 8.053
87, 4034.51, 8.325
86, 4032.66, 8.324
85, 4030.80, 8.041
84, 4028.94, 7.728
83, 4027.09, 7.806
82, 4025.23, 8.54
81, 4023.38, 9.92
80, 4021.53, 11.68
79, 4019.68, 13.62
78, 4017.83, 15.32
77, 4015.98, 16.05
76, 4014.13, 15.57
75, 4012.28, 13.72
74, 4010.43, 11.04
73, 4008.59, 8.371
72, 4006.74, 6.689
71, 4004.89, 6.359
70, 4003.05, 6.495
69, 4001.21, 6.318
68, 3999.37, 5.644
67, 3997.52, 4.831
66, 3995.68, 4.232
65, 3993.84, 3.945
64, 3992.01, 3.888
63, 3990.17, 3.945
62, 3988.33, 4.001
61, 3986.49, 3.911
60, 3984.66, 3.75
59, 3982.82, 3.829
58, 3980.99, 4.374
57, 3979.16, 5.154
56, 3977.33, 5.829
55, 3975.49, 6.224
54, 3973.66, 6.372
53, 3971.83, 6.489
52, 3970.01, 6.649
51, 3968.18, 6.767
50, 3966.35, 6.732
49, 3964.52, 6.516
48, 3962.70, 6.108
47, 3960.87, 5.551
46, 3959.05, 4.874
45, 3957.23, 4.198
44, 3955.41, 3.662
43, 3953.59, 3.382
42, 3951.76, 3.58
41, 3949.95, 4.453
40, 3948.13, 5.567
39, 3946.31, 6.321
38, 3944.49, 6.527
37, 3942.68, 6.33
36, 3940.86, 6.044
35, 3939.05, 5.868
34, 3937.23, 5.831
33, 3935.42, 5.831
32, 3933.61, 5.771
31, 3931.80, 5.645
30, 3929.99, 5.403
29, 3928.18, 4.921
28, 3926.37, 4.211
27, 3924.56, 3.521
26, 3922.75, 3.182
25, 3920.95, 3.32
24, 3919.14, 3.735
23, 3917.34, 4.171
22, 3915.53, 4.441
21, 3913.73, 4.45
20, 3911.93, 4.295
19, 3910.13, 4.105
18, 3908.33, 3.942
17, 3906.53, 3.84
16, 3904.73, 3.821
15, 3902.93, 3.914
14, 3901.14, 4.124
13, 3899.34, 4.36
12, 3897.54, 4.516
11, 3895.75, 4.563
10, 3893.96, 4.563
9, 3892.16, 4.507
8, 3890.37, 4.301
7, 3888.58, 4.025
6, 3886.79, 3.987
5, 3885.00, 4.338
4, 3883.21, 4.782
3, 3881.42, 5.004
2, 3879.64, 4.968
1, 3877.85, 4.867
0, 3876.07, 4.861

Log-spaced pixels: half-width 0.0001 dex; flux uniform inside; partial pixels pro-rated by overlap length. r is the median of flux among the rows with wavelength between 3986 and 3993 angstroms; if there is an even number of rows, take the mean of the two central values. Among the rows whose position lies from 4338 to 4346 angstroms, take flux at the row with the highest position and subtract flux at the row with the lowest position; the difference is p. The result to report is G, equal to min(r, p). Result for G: -0.1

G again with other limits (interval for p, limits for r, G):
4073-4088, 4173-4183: 1.0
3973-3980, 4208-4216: -1.2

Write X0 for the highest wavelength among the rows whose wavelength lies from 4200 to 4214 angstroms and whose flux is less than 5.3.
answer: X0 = 4213.00 angstroms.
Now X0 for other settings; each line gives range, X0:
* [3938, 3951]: 3949.95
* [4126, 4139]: 4138.01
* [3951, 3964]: 3959.05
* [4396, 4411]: 4409.52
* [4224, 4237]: 4236.34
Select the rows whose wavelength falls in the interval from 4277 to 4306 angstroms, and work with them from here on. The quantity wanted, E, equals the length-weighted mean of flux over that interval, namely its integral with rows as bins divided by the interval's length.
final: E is 3.8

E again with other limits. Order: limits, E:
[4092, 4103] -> 5.9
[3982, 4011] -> 5.4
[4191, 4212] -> 4.0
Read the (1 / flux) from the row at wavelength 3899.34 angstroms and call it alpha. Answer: 0.23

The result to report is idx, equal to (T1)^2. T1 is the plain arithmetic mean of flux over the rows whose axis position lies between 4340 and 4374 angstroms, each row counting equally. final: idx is 13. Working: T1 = 3.5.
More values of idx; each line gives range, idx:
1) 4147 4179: 21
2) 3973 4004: 24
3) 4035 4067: 48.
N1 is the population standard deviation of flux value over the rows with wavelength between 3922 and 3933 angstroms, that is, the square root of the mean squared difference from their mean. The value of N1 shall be 0.92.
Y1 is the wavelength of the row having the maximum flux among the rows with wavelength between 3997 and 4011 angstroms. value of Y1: 4010.43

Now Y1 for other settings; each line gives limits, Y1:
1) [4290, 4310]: 4295.28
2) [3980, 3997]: 3980.99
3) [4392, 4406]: 4405.46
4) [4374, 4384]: 4381.18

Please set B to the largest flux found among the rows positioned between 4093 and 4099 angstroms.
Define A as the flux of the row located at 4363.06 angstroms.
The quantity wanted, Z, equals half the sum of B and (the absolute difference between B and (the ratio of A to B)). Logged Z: 6.2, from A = 3.548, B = 6.477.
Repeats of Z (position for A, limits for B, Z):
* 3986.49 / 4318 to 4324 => 3.4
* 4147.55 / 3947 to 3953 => 5.1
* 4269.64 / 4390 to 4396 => 2.8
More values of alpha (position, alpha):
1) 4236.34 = 0.27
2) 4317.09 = 0.26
